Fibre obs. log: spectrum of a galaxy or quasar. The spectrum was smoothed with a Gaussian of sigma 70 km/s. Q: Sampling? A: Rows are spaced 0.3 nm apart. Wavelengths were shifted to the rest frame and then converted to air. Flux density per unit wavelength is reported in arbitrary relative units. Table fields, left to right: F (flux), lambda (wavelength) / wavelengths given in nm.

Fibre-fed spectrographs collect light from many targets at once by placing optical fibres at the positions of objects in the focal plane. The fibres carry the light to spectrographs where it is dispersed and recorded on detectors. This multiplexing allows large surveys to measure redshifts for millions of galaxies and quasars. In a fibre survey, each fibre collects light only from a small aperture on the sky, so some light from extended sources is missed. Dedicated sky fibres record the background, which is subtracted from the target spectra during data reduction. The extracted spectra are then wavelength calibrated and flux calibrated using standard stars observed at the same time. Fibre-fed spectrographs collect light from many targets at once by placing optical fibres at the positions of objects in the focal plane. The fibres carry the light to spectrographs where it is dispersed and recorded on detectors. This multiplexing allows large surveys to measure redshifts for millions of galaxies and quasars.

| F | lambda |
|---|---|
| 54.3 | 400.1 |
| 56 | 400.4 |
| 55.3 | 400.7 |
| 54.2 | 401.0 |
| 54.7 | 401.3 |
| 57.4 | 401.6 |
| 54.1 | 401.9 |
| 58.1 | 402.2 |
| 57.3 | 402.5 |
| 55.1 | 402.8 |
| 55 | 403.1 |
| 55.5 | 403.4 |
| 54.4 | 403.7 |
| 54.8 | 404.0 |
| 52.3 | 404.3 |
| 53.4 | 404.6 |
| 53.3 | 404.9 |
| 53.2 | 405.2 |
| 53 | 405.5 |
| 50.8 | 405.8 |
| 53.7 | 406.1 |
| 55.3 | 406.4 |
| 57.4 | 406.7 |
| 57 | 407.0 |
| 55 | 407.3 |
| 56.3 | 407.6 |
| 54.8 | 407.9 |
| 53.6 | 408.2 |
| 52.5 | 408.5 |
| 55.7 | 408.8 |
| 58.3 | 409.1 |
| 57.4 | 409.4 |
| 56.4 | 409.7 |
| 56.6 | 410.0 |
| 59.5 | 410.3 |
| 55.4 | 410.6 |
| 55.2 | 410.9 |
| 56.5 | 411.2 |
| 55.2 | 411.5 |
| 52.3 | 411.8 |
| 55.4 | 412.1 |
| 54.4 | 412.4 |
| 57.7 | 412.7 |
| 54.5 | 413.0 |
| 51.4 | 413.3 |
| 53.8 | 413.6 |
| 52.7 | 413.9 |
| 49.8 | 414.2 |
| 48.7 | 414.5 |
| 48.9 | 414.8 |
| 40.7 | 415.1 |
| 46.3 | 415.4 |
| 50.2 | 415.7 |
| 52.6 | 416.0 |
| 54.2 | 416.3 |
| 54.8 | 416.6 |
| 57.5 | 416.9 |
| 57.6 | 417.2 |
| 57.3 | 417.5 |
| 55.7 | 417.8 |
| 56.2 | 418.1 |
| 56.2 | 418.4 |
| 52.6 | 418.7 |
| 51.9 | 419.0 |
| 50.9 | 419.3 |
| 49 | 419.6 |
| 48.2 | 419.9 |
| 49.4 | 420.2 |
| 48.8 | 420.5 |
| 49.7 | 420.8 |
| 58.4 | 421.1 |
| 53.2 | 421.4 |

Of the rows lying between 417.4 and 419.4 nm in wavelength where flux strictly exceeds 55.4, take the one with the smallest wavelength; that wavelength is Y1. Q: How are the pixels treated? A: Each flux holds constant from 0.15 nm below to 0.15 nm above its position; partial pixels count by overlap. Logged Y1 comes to 417.5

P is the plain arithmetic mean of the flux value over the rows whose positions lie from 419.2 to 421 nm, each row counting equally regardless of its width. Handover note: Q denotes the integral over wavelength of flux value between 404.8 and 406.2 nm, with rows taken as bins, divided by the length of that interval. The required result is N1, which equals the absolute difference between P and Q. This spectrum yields 3.4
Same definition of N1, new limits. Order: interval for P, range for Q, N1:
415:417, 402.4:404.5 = 3.9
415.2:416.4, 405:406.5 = 2.3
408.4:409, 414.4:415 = 6.0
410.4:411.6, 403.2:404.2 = 0.8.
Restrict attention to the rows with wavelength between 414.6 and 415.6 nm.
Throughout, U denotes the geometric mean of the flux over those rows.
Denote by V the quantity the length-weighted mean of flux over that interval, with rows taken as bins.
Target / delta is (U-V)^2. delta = 0.300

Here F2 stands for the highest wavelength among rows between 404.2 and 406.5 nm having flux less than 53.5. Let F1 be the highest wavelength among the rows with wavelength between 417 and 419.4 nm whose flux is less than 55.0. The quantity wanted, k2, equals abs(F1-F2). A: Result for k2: 13.50 nm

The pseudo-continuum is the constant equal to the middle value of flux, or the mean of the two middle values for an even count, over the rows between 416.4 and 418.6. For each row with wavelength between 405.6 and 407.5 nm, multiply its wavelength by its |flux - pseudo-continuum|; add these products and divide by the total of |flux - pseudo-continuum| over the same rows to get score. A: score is 406.23 nm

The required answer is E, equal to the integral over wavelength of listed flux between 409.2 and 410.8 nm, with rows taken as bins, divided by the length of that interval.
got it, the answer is 57.0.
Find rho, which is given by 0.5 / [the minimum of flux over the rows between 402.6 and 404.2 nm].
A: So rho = 0.0092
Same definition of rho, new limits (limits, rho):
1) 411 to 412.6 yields 0.0096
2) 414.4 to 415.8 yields 0.0123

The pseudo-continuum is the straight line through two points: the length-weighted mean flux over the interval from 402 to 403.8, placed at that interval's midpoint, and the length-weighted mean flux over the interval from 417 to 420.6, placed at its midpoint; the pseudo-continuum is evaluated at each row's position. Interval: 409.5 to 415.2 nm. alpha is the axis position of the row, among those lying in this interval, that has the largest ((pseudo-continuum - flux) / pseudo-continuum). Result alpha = 415.1 nm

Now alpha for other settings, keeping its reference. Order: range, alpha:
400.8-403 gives 401.0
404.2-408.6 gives 405.8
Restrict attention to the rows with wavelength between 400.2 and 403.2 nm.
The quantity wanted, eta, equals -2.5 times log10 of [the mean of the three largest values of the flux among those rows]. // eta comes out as -4.40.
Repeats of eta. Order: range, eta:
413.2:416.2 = -4.31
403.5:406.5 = -4.35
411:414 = -4.38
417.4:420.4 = -4.38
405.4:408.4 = -4.39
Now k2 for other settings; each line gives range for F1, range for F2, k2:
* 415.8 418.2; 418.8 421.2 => 4.20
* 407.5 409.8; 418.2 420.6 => 12.00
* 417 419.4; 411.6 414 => 5.40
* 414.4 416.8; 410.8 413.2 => 4.80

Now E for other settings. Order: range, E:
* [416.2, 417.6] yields 56.3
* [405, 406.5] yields 53.1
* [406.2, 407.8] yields 56.1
